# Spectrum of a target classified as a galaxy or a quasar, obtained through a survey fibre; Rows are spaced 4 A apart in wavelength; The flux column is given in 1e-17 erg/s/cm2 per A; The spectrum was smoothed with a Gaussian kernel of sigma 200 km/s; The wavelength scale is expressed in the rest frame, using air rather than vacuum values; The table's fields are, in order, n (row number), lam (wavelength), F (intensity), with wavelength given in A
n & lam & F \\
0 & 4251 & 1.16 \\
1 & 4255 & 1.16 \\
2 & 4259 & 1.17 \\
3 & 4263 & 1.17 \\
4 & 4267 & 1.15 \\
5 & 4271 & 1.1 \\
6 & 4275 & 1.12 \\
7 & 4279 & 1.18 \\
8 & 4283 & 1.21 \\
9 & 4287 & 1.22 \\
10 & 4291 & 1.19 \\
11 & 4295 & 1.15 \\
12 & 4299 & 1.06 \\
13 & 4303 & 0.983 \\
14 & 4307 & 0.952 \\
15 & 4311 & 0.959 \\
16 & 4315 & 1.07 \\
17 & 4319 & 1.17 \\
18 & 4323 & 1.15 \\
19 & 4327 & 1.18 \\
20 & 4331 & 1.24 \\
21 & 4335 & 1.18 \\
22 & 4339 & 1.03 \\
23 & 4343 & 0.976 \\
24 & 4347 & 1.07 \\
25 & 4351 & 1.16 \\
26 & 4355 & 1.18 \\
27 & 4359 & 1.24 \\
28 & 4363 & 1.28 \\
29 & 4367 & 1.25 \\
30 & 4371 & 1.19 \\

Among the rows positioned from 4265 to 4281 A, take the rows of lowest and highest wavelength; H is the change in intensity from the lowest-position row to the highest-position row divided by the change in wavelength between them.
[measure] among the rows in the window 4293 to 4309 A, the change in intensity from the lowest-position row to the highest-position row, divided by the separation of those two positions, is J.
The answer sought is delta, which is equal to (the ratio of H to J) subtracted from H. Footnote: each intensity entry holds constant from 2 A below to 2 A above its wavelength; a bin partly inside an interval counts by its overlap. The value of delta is 0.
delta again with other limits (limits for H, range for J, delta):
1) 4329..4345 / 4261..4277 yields -5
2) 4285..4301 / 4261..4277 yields -3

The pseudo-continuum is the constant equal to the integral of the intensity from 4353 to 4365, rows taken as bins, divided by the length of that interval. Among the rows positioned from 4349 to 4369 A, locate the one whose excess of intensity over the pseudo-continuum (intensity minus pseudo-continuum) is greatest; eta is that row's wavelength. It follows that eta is 4363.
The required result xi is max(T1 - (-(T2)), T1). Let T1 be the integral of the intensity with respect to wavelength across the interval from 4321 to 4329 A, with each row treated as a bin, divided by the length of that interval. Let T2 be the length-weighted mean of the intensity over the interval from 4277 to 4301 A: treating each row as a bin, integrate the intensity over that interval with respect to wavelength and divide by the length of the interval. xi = 2.33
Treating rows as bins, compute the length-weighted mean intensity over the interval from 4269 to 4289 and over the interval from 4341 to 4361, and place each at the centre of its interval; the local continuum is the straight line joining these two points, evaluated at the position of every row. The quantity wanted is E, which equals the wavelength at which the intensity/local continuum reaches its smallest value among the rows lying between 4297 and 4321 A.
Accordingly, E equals 4307 A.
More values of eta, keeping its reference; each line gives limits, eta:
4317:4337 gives 4331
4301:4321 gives 4319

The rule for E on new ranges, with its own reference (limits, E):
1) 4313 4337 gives 4315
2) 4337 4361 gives 4343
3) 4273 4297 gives 4275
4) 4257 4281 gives 4271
